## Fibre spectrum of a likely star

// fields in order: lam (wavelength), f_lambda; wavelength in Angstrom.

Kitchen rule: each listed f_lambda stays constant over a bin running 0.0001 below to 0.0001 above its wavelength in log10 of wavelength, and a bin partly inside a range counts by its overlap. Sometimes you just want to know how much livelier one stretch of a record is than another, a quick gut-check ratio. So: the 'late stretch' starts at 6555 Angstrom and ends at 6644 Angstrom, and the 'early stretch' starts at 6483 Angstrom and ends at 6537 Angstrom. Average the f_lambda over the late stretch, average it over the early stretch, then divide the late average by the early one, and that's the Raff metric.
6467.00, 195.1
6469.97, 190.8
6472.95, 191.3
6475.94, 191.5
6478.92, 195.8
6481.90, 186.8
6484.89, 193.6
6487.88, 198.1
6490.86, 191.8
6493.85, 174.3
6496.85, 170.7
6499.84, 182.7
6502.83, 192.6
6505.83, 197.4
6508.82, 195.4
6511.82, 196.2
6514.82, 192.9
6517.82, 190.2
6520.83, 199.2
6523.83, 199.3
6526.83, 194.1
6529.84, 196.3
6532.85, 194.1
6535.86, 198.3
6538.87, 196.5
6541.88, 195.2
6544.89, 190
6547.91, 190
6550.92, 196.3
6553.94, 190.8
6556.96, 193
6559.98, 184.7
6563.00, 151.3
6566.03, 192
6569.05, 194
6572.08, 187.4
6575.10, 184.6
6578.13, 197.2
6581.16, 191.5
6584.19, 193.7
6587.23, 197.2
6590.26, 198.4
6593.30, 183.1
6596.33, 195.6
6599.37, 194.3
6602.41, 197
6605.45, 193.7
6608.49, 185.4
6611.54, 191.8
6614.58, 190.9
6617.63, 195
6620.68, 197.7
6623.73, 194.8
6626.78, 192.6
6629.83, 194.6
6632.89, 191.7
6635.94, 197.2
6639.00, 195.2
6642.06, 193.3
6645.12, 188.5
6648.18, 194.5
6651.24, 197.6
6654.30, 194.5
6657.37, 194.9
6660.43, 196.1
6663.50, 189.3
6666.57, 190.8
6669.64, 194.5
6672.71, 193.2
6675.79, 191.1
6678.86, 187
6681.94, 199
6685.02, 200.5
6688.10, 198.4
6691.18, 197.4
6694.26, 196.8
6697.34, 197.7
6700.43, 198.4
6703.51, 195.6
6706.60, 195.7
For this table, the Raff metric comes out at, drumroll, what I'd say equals 1.00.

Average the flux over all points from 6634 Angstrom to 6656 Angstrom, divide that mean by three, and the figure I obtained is 64.8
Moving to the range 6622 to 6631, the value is 64.7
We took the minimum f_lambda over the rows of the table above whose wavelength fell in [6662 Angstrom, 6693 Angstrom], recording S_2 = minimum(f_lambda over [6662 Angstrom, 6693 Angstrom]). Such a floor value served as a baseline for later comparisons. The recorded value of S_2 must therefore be 187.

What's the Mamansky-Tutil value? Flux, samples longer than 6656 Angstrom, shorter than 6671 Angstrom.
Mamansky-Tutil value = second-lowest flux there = 190.8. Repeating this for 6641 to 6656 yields 193.3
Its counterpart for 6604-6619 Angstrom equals 190.9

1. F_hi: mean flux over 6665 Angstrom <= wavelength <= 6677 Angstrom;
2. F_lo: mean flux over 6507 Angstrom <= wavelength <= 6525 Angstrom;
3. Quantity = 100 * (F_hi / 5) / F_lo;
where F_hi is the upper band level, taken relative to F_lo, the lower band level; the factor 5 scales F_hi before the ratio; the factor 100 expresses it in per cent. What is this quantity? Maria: 19.7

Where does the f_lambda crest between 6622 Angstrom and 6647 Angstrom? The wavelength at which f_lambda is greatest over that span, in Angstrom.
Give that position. 6635.94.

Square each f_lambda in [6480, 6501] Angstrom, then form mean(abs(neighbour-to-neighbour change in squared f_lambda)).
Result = 3116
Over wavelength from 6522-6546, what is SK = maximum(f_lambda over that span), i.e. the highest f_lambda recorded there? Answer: 199.3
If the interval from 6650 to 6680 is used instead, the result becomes 197.6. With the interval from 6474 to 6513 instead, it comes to 198.1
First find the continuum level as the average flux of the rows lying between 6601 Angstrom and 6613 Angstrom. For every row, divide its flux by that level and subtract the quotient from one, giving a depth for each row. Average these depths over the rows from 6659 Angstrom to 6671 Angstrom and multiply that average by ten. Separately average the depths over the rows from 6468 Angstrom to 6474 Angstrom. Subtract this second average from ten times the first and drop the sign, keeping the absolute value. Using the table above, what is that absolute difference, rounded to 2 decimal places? 0.04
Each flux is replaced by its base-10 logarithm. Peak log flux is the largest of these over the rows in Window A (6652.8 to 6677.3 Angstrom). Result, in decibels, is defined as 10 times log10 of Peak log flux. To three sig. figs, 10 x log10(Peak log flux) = 3.60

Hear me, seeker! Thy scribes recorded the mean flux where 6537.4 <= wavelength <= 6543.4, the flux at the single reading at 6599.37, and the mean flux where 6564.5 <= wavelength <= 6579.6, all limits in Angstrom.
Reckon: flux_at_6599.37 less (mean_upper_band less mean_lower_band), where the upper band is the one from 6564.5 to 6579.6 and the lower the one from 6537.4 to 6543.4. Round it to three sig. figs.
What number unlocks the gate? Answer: 199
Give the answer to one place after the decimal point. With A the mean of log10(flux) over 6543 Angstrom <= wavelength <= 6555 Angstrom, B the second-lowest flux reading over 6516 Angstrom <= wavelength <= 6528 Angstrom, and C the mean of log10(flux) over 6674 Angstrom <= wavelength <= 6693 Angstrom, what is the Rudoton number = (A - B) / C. -83.7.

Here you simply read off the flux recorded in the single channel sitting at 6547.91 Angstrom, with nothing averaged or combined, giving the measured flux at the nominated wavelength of 190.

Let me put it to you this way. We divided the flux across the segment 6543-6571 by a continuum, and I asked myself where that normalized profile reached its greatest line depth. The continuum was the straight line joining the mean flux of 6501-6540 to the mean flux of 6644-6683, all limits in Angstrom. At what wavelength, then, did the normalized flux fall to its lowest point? 6563.00 Angstrom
